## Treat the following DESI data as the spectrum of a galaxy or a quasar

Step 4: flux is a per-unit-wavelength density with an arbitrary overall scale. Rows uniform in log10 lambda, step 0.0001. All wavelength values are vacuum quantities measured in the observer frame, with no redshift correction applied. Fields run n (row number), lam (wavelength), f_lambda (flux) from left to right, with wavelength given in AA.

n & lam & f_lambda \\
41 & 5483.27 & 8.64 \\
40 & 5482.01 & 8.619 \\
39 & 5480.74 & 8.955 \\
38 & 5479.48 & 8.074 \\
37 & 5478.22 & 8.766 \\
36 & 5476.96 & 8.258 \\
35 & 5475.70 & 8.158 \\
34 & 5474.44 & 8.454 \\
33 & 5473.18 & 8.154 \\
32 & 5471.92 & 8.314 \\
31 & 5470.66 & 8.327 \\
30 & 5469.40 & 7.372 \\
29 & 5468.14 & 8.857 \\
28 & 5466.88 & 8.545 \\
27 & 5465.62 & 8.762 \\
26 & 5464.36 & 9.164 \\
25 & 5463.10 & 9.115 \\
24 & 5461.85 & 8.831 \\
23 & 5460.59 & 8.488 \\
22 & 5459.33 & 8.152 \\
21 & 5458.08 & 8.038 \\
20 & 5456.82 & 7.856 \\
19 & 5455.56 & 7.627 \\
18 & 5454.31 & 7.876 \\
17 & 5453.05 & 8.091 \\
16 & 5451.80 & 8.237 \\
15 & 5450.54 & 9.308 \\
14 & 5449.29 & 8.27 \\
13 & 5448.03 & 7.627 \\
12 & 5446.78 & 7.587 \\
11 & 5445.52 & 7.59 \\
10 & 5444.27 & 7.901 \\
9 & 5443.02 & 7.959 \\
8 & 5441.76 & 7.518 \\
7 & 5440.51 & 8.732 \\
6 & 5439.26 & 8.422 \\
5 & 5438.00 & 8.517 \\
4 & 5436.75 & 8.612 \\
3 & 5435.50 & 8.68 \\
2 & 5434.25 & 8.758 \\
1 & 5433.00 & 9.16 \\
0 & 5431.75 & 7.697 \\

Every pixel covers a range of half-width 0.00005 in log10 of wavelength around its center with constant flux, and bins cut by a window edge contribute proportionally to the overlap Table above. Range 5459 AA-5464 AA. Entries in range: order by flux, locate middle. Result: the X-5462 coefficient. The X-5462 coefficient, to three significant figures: 8.66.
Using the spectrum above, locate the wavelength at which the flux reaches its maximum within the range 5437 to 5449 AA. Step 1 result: 5440.51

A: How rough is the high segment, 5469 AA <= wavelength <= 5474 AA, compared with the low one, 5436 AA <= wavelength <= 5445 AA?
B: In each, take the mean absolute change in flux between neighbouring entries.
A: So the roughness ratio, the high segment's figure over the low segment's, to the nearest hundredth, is 1.02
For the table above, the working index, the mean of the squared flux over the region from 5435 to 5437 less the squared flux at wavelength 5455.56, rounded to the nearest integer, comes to 17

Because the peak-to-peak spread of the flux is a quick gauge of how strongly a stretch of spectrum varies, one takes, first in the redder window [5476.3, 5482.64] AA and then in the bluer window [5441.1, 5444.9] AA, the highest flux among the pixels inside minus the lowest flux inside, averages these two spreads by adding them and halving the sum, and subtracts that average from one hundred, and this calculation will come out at 99.3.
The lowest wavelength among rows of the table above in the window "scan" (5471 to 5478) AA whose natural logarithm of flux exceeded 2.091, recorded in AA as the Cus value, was 5471.92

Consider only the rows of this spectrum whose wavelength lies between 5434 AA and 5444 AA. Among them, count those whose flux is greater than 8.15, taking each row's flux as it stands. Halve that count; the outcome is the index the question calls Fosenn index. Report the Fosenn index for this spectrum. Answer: 3.0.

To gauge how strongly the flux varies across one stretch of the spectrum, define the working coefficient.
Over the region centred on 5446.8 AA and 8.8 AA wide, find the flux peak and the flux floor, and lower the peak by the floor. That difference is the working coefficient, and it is 1.7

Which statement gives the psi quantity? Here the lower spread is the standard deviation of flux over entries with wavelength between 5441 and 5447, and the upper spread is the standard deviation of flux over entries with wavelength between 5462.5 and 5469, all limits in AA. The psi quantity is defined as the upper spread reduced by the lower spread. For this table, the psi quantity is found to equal 0.05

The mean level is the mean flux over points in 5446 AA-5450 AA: 7.8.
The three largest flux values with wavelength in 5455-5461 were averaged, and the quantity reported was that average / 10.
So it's 0.823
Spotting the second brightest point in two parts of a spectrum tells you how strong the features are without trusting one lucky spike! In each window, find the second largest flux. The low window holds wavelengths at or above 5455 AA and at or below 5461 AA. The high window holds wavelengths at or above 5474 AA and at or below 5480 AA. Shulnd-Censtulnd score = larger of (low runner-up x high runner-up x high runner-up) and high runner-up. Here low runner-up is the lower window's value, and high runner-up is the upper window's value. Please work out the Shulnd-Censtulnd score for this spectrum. 583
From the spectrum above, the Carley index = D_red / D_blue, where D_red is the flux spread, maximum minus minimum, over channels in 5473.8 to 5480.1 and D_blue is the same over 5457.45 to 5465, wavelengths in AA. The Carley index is 0.61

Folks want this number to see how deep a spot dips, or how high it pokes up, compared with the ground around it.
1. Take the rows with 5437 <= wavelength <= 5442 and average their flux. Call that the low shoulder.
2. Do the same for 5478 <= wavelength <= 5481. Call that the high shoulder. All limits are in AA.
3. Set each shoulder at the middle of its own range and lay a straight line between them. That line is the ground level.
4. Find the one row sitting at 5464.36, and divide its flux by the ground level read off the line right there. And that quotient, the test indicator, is 1.08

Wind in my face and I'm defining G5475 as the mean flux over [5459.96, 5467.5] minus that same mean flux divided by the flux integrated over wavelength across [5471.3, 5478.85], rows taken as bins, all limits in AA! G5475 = 8.68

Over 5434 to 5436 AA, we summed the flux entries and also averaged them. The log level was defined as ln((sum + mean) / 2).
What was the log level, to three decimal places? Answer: 2.571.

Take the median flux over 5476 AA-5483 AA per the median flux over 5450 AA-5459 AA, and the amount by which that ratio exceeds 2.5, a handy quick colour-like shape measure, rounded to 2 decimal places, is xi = -1.43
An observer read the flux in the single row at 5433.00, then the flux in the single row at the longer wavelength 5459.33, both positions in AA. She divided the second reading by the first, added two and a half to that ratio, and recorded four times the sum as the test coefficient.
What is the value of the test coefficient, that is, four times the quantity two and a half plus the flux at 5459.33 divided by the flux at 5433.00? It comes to 13.56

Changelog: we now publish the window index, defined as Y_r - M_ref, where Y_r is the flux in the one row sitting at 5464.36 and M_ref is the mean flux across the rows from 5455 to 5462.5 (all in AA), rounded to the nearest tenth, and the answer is 1.0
